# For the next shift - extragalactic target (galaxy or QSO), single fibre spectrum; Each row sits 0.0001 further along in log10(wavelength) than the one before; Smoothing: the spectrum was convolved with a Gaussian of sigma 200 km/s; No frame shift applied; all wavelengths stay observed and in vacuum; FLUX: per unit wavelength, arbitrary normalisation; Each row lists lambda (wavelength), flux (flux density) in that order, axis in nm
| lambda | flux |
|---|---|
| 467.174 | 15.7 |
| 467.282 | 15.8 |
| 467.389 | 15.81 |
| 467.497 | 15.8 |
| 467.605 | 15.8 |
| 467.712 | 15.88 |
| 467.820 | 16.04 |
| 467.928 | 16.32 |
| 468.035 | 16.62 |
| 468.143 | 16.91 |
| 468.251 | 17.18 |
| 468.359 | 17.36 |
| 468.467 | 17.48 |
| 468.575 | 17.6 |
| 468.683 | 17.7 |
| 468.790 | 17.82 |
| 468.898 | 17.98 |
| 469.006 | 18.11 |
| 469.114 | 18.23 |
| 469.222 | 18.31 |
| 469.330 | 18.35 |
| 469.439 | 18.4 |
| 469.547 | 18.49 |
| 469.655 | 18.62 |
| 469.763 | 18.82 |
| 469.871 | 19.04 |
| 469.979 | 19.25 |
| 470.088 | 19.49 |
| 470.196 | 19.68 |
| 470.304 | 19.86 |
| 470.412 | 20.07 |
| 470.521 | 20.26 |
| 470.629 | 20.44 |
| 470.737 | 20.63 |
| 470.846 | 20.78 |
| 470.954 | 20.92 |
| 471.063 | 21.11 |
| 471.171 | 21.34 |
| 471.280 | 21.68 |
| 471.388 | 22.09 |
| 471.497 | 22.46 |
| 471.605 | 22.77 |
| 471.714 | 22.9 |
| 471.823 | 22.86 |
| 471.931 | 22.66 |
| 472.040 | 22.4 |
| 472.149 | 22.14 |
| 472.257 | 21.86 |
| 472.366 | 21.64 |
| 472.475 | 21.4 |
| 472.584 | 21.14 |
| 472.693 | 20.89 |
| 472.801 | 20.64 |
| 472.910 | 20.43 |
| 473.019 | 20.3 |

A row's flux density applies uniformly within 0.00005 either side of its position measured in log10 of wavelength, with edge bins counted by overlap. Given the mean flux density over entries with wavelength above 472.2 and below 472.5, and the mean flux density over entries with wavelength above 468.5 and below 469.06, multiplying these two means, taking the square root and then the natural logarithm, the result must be 2.98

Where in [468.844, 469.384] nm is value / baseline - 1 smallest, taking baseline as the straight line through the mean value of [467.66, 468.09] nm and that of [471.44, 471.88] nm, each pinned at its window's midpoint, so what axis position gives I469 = 469.330 nm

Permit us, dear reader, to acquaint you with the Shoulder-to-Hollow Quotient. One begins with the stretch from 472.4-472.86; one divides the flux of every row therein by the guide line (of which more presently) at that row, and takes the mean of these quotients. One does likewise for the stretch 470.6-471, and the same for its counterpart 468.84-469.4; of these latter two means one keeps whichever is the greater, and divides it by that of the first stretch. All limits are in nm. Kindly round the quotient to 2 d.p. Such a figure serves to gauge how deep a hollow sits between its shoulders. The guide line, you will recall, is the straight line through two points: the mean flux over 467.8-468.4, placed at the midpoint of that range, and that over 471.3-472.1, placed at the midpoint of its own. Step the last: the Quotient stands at 1.13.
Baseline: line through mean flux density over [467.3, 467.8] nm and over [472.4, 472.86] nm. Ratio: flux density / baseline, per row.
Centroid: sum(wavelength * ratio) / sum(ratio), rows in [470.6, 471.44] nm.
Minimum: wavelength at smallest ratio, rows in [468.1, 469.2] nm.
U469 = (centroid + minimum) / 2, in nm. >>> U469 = 469.58 nm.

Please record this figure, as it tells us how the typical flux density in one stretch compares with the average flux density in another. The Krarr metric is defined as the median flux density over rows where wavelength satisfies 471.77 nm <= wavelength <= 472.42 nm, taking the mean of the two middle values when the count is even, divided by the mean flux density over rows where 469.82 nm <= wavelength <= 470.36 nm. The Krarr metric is 1.14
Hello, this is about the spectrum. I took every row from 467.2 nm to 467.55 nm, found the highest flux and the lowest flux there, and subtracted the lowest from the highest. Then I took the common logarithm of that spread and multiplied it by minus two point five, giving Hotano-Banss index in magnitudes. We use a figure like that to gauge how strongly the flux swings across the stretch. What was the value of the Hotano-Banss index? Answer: 5.0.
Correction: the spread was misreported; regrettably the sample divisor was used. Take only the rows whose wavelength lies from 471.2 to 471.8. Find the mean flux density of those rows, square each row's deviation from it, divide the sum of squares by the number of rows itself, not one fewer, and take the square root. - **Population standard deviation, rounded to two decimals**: 0.45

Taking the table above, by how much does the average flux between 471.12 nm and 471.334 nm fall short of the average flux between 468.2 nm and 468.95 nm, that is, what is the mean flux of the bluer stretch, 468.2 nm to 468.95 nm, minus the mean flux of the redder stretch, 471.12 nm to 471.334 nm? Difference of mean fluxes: -3.9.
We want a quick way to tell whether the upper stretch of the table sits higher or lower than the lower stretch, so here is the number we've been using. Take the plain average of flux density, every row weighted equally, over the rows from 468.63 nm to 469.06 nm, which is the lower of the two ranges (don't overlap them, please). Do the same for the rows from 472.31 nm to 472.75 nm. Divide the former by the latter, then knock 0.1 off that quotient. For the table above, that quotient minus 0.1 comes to 0.74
